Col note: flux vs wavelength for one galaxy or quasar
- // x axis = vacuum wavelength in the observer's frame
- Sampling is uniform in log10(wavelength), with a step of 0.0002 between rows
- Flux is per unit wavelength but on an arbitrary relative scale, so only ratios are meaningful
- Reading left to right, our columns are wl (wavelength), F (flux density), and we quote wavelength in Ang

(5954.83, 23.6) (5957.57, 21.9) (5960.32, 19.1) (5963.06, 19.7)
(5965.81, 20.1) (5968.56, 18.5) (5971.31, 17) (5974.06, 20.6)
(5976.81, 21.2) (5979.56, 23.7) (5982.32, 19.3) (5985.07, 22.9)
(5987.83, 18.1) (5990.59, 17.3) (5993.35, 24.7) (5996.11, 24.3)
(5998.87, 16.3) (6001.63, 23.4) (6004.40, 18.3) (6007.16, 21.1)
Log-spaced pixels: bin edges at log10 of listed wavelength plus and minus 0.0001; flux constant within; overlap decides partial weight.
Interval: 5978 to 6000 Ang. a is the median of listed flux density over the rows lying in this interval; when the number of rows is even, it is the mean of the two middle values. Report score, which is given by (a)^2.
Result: 445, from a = 21.1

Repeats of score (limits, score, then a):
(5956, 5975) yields 388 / 19.7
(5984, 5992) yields 328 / 18.1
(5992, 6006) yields 548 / 23.4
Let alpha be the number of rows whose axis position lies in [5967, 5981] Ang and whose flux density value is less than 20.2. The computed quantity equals 2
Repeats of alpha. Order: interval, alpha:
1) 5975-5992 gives 3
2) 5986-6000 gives 3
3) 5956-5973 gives 5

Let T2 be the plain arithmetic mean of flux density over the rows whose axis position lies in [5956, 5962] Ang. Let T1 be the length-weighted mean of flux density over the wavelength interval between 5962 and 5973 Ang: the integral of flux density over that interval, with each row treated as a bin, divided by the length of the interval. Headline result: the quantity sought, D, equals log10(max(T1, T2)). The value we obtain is 1.31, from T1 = 19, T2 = 20.5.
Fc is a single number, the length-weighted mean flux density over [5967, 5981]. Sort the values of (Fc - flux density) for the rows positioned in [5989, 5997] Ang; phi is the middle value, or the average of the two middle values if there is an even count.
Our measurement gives -4.1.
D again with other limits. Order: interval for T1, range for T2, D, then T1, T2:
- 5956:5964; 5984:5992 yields 1.31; 20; 19.4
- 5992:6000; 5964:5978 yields 1.34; 22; 19.5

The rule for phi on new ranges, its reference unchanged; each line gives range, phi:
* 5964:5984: 0.1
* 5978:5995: -0.9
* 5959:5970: 0.8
